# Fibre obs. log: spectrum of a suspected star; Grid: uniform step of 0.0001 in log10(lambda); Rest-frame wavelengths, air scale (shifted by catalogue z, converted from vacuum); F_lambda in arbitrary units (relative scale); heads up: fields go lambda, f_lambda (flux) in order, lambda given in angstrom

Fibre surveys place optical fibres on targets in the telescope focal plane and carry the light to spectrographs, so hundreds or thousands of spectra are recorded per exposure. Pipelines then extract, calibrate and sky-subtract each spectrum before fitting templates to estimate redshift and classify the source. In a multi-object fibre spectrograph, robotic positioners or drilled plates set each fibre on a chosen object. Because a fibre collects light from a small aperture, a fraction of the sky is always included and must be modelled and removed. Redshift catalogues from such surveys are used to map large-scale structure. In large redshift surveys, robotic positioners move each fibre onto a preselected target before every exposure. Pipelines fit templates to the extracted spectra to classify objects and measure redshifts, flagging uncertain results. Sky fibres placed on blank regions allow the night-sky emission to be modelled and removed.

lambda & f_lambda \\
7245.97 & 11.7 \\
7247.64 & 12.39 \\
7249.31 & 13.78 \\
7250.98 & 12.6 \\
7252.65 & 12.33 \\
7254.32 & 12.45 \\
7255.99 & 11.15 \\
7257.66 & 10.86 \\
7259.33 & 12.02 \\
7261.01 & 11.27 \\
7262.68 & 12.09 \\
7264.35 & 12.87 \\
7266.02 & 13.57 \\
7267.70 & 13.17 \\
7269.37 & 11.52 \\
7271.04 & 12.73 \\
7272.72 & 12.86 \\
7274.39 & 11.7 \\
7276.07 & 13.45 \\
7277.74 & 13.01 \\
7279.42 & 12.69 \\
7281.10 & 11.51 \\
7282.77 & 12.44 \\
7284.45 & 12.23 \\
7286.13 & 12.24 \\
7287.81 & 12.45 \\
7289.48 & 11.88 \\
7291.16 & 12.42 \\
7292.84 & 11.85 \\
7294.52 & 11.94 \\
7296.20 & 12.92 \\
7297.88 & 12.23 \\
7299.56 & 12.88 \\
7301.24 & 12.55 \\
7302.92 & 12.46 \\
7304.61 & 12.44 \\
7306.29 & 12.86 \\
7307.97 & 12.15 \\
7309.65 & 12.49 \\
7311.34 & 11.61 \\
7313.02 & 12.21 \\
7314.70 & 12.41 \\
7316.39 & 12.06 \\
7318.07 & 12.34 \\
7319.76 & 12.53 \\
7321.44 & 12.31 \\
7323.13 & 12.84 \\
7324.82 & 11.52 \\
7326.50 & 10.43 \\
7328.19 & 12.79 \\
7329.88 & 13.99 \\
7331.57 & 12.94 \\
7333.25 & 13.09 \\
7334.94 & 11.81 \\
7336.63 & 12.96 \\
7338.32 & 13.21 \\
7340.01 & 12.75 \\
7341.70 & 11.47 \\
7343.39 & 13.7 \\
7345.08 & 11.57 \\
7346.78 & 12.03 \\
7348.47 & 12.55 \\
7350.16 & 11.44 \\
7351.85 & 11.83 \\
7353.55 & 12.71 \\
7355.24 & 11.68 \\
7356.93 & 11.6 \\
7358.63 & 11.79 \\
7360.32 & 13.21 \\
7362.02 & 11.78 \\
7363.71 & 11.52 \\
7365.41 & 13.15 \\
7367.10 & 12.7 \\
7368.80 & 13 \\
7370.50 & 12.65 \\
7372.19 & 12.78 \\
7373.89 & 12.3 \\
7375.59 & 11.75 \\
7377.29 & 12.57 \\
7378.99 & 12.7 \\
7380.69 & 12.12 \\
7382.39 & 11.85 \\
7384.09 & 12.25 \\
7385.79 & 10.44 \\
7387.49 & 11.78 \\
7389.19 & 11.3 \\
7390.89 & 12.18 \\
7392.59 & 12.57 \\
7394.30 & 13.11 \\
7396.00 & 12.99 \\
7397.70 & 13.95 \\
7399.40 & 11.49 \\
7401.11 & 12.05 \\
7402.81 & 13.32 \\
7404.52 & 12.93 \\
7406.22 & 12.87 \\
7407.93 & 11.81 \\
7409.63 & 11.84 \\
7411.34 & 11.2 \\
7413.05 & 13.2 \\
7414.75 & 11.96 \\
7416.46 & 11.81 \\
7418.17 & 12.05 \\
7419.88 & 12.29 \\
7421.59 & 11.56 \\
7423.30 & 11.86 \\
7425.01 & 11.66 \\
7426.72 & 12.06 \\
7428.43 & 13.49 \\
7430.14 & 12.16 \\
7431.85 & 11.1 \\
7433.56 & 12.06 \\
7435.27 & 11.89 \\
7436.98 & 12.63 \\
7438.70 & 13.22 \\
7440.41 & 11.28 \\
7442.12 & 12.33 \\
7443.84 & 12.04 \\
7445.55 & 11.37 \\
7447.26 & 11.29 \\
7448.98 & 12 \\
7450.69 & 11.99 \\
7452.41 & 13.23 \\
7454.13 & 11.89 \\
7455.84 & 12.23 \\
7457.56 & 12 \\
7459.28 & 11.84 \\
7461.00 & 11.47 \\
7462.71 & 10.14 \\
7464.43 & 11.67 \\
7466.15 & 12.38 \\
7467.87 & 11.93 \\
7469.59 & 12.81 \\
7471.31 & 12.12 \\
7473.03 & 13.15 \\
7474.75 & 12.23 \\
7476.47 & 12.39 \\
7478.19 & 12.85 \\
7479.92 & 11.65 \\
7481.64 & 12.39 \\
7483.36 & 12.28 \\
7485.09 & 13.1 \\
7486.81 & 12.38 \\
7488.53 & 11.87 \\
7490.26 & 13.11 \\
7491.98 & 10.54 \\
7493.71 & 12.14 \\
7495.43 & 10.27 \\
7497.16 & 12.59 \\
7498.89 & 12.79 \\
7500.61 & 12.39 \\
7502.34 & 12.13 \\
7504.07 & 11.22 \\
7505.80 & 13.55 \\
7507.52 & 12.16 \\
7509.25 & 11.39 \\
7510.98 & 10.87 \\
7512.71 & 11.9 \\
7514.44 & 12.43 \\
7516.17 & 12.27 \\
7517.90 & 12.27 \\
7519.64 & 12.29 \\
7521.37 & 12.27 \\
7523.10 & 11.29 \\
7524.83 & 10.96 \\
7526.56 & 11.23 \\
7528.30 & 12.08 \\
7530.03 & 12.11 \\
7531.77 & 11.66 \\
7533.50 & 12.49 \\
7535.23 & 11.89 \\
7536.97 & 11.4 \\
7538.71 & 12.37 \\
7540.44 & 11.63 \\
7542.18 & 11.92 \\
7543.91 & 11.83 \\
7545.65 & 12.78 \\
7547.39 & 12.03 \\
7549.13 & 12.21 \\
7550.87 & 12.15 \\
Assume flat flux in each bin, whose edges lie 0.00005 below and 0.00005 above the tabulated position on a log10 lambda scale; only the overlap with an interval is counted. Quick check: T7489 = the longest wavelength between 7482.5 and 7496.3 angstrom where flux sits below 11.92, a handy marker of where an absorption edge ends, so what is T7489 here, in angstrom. 7495.43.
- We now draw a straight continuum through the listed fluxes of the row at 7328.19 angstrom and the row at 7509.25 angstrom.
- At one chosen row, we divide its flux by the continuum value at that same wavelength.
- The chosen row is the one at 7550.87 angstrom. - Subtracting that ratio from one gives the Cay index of -0.10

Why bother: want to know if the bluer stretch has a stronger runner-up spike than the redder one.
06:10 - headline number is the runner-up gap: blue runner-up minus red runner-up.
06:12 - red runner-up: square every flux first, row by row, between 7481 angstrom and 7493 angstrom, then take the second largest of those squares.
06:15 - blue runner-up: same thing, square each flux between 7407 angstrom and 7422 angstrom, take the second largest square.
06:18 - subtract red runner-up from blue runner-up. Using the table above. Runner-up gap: -21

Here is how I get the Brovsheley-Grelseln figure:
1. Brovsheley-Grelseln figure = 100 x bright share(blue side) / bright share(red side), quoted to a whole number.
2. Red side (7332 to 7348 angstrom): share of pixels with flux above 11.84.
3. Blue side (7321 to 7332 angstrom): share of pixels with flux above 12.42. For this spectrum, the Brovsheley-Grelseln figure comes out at 86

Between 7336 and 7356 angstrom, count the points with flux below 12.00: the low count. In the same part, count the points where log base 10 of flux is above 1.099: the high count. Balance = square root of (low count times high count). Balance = 5.0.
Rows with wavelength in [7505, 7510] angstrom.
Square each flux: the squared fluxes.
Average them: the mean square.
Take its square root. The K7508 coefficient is 12.4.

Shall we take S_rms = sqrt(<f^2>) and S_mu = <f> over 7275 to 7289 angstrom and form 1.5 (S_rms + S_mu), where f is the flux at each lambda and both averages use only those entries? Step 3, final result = 37.5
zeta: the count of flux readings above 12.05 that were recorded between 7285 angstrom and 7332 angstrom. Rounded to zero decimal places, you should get 22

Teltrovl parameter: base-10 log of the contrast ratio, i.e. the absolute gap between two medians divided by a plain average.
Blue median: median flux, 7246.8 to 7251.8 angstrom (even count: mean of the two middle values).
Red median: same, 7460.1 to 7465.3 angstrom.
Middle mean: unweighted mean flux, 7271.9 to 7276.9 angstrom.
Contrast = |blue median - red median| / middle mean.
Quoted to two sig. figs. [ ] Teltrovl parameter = -1.0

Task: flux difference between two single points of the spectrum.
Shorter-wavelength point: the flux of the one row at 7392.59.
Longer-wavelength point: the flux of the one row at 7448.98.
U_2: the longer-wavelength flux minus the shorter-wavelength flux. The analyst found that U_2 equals -0.57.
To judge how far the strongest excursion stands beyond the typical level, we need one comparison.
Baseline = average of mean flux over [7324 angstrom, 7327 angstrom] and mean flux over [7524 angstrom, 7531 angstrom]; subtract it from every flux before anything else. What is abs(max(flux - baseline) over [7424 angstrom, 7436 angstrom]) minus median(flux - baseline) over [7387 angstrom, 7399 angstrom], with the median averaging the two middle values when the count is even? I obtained 0.9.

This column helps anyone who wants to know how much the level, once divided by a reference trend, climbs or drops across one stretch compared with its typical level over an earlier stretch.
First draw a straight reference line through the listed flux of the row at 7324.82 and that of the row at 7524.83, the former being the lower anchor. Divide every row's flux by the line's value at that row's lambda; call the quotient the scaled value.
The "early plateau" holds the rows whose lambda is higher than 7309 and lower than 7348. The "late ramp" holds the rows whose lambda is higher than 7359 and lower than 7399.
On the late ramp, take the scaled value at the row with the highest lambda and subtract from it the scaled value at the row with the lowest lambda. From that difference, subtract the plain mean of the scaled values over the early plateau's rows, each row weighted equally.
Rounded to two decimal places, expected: -1.00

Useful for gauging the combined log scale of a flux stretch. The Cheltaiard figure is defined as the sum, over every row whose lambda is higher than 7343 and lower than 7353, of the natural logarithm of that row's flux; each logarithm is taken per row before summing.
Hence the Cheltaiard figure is 15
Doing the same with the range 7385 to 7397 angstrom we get 17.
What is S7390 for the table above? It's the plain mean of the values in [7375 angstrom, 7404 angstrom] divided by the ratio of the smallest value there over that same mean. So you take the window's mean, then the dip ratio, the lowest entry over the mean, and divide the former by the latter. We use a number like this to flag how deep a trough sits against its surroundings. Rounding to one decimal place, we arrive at 14.4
